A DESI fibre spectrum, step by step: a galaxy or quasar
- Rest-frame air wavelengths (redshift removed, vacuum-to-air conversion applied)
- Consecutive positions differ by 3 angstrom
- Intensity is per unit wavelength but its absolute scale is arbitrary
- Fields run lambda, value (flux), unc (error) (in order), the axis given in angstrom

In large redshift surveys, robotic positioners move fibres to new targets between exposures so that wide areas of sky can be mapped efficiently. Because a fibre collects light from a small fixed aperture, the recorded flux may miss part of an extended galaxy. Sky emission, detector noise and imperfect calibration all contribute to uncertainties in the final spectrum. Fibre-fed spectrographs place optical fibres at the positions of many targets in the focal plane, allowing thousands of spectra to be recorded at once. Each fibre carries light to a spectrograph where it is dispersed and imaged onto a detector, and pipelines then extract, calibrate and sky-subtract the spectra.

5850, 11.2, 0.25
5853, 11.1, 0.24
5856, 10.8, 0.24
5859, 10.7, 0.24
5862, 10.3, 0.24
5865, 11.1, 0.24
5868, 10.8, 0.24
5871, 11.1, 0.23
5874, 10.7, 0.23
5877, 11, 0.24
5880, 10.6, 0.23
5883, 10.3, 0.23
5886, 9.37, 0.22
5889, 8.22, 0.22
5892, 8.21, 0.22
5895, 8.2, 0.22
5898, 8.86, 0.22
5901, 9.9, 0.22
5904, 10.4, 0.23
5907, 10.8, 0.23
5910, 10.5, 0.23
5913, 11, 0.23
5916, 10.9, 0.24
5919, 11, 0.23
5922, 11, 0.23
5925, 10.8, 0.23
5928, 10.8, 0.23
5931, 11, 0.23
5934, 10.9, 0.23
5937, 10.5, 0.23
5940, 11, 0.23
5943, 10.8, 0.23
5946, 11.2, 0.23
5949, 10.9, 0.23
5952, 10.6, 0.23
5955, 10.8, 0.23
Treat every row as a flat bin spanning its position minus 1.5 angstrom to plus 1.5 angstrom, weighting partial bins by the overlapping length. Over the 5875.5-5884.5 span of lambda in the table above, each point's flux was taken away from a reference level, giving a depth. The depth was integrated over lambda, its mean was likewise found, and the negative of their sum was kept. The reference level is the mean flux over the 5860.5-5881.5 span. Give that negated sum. -1.7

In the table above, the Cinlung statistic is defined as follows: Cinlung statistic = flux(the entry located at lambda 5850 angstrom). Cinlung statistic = 11.2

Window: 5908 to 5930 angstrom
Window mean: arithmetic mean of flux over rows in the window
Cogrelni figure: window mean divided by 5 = 2.17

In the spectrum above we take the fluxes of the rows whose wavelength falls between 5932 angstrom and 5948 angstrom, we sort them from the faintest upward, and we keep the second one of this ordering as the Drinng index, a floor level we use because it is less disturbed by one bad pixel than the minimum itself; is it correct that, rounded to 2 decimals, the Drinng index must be 10.80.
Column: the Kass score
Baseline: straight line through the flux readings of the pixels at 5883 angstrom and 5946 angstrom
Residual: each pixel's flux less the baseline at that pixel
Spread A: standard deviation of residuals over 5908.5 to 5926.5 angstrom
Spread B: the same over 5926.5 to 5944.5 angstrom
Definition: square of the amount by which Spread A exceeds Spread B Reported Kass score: 0.001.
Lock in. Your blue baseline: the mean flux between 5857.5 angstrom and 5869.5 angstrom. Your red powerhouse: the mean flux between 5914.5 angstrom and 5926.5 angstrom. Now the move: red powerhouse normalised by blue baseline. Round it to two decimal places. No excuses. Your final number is 1.02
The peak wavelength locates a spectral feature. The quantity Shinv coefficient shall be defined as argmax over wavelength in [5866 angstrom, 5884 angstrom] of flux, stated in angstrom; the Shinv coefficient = 5871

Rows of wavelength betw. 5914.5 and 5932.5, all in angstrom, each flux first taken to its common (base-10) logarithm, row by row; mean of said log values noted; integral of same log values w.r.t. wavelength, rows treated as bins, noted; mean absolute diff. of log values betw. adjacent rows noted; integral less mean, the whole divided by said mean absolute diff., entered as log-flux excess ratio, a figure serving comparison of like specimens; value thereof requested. 4433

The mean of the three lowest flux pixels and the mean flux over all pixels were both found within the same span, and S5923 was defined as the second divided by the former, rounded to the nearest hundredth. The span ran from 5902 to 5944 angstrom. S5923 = 1.03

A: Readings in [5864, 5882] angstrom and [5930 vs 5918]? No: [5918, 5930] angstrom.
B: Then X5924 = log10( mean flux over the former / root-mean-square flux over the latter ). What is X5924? 0.00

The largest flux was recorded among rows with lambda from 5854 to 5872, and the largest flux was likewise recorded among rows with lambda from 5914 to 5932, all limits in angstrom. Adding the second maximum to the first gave 22.1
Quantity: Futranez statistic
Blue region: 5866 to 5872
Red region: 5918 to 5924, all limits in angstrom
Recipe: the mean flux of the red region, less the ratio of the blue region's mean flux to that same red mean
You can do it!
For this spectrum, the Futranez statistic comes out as 10.0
